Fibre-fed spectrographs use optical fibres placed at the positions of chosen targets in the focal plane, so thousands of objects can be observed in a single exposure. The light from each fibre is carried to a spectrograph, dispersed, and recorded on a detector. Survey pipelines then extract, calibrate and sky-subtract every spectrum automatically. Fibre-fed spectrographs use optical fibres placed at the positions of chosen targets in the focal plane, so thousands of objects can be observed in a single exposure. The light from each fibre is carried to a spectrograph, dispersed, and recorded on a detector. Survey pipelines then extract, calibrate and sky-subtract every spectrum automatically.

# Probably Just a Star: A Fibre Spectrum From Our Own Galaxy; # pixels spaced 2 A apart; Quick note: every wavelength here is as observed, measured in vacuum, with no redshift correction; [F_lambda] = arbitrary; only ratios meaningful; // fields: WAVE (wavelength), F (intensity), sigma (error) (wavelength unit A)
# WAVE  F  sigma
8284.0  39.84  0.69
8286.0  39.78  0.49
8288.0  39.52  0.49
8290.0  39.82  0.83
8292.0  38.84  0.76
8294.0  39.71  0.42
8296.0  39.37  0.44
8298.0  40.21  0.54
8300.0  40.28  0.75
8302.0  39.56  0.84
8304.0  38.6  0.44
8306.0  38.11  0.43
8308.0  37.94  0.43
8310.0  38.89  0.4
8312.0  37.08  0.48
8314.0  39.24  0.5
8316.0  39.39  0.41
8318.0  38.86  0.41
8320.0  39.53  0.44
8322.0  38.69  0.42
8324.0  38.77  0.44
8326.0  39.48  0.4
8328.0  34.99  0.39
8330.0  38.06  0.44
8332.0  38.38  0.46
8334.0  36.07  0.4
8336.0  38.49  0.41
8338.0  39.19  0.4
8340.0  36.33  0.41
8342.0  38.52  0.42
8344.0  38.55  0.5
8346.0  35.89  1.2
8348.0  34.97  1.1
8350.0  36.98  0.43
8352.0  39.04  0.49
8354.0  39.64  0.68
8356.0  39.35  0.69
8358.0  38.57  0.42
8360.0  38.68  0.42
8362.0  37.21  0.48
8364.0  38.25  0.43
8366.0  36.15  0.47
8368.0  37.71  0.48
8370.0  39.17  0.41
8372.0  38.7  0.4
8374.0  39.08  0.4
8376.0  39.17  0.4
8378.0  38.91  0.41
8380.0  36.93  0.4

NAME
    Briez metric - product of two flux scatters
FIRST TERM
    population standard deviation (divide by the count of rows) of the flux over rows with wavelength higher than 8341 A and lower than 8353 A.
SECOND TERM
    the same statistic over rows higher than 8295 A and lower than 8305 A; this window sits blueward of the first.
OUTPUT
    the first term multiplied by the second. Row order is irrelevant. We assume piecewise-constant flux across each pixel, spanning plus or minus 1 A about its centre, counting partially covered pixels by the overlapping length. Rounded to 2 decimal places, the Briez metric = 0.93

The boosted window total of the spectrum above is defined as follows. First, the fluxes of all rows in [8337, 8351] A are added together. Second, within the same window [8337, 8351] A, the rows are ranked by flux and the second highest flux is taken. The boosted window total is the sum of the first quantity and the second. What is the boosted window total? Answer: 299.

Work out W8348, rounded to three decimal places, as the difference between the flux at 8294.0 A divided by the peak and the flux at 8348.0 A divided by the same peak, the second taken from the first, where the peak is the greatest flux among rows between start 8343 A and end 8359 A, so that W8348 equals 0.120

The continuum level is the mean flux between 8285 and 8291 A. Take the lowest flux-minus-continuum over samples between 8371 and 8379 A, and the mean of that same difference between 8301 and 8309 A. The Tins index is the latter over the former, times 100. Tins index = 115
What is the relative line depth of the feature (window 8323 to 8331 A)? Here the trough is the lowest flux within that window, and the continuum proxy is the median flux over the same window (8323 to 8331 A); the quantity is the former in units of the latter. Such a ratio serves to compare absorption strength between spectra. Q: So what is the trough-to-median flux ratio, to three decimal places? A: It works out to 0.911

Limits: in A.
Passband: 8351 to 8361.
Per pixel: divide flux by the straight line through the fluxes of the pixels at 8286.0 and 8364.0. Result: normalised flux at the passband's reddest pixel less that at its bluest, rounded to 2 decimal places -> -0.01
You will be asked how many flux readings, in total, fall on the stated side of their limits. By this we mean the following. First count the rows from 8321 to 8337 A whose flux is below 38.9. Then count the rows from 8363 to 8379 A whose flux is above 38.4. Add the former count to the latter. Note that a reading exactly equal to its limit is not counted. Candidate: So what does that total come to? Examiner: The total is 12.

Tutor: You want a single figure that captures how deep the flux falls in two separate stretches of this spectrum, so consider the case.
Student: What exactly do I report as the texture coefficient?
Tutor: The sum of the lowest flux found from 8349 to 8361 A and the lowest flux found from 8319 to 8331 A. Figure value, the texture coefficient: 72.0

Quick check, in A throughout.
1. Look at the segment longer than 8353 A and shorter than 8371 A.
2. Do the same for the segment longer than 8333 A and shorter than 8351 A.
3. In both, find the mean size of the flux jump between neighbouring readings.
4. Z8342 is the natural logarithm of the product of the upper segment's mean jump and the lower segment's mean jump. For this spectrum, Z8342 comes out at 0.64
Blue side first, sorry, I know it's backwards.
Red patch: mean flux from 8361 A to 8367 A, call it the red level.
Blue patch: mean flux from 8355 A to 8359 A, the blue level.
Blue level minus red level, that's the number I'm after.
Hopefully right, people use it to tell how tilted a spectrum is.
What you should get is 1.8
